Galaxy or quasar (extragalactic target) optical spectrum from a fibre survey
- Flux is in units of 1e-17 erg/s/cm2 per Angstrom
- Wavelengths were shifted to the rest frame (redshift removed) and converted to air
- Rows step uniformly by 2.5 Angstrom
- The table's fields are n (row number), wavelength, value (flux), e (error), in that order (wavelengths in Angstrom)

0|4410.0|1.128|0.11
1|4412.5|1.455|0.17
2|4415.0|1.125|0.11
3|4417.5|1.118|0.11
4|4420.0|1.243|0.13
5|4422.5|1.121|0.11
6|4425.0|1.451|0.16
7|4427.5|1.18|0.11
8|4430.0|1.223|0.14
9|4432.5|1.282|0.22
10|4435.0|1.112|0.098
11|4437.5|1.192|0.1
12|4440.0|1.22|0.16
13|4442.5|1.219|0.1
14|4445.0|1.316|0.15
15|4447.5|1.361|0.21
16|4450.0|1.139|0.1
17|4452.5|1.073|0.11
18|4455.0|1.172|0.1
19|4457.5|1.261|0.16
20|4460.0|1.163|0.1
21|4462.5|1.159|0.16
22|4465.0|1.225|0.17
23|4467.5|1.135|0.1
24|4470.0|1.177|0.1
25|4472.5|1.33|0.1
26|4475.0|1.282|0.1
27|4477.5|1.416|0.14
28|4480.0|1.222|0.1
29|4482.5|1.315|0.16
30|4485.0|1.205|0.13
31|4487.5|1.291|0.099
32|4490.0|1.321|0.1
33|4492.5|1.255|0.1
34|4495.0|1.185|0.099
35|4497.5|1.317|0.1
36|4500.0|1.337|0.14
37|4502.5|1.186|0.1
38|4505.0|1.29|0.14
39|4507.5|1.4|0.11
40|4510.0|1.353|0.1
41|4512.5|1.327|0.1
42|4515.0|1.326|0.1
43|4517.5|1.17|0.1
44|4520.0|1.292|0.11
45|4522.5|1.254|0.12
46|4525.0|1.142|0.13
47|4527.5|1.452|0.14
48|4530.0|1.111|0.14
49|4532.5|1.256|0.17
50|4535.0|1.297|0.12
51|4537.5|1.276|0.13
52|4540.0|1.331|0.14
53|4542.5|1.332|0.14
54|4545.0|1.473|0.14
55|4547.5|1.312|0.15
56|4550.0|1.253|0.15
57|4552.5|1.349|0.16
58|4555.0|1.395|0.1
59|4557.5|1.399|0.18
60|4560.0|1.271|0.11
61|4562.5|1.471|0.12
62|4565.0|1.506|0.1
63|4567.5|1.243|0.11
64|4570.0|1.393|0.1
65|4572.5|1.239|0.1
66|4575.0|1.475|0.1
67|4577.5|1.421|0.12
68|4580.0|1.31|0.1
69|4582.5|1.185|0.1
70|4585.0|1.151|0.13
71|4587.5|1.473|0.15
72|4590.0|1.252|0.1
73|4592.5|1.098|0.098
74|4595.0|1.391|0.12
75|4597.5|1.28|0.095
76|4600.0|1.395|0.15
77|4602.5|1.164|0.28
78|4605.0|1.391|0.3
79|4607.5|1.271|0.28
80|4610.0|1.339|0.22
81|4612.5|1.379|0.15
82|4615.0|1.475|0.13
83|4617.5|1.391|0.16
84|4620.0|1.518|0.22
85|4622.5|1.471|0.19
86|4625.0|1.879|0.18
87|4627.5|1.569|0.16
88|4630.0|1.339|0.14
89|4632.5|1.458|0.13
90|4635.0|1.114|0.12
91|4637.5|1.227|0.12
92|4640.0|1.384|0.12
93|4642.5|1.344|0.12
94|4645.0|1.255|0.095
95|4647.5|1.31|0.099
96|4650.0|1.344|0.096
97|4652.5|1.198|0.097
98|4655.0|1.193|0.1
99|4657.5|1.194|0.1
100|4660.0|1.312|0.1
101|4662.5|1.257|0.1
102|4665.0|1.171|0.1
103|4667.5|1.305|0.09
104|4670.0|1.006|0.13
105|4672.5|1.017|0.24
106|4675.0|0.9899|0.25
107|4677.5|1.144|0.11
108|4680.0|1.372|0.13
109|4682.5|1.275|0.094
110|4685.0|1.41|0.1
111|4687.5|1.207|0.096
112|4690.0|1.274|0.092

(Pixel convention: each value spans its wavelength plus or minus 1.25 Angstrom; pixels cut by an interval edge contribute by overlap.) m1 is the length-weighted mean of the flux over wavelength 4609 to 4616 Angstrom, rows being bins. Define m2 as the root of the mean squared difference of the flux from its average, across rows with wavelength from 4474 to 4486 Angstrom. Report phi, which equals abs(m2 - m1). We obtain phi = 1.32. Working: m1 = 1.40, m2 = 0.08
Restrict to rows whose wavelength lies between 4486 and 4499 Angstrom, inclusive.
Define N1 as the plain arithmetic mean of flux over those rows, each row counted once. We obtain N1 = 1.27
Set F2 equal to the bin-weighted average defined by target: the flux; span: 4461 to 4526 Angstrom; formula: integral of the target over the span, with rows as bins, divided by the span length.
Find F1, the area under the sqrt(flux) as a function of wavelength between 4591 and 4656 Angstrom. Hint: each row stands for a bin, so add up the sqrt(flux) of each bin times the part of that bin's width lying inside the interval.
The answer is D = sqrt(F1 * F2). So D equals 9.78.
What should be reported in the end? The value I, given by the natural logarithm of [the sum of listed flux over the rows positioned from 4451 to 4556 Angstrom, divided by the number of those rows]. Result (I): 0.24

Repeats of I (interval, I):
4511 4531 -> 0.23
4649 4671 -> 0.20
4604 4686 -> 0.27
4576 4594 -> 0.24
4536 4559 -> 0.30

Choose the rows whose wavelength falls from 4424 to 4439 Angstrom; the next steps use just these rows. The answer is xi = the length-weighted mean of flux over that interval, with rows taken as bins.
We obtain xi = 1.236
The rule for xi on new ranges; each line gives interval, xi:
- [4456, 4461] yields 1.212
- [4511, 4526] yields 1.255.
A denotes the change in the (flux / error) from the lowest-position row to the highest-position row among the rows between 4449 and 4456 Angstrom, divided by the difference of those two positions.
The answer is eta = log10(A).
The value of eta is -1.18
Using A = 0.07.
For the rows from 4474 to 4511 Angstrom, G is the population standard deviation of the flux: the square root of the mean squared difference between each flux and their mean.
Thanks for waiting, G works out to 0.07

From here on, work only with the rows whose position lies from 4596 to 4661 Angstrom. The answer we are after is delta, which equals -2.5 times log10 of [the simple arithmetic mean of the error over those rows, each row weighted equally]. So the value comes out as 2.05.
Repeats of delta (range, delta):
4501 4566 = 2.24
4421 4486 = 2.21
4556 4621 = 2.08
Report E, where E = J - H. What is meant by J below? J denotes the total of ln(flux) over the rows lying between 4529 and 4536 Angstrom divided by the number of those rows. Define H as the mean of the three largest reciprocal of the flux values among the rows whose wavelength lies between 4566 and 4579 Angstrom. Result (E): -0.58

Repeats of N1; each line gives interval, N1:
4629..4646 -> 1.30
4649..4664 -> 1.25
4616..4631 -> 1.53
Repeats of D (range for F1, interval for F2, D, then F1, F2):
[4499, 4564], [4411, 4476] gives 9.52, 74.4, 1.22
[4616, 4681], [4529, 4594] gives 9.87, 73.9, 1.32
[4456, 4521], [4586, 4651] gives 9.99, 73.1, 1.37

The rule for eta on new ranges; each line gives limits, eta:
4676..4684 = -0.20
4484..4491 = -0.10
